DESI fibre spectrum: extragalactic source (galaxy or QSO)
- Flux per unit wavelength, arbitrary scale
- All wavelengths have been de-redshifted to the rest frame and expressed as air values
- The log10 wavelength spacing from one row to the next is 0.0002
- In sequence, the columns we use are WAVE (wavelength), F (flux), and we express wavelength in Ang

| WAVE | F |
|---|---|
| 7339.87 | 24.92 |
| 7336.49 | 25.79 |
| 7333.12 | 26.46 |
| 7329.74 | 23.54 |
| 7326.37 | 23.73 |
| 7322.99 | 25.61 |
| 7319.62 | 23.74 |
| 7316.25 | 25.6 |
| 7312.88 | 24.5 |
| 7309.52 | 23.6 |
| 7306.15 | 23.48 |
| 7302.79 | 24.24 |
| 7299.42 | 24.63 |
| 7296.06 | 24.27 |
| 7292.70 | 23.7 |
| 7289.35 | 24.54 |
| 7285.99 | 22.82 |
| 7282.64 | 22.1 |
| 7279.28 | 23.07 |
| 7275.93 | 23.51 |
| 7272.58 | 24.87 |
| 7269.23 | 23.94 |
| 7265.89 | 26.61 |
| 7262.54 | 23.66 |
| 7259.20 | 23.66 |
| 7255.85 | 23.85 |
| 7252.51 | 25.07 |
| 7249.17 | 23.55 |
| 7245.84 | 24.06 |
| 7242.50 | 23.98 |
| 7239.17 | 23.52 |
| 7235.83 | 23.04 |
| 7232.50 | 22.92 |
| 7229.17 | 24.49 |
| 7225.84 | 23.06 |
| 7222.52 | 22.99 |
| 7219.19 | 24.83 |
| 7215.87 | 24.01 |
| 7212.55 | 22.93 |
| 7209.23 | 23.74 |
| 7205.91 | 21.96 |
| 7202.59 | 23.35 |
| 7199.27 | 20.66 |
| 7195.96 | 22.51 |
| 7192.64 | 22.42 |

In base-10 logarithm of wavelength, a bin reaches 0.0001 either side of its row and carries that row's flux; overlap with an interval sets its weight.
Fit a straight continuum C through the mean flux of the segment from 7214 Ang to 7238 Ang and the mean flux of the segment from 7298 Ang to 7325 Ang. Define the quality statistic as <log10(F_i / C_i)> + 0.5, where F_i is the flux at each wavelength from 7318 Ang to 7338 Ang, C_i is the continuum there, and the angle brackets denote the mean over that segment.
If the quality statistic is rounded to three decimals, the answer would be 0.504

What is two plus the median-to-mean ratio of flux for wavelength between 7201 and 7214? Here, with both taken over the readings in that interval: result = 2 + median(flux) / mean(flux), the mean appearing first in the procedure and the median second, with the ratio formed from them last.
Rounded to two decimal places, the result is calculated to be 3.01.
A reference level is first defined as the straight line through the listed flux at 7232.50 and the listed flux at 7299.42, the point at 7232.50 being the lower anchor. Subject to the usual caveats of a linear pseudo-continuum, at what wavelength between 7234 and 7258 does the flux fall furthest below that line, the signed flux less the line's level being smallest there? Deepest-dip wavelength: 7235.83 Ang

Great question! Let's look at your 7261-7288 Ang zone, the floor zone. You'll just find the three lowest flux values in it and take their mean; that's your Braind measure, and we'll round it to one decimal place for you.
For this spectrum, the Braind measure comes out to 22.7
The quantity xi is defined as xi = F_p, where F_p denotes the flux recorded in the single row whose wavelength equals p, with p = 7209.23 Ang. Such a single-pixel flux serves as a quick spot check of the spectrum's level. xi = 23.74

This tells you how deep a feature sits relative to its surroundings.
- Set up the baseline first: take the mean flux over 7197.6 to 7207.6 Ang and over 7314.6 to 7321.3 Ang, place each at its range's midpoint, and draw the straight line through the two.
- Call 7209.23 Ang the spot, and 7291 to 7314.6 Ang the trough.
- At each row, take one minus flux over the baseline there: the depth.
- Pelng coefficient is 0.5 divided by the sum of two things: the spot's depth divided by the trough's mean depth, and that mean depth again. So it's -0.07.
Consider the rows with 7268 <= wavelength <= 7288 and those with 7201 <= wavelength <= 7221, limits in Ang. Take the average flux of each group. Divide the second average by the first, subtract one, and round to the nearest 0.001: 0.004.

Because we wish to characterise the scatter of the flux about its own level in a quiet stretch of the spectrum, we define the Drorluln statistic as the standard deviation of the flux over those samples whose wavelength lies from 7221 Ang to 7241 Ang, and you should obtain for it 0.6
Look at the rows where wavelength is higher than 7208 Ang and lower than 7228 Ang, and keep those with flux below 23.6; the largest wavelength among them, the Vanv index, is 7225.84 Ang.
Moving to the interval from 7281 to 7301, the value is 7285.99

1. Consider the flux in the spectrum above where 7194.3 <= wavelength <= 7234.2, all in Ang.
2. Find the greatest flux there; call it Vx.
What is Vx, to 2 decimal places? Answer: 24.83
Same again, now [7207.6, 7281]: 26.61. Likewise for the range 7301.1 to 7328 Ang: 25.61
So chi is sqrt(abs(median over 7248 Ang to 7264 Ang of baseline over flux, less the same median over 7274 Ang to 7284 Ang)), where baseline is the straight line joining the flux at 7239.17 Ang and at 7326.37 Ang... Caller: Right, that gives 0.17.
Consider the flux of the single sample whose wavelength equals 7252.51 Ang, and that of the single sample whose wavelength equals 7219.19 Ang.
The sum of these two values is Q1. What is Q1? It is 49.9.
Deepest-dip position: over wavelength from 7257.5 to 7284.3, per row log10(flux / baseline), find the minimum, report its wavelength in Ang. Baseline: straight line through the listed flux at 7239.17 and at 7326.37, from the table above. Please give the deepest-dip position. 7282.64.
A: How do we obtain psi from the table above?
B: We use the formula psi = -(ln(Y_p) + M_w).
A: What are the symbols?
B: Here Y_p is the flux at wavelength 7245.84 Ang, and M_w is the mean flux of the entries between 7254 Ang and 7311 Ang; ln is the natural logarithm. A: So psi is -27.1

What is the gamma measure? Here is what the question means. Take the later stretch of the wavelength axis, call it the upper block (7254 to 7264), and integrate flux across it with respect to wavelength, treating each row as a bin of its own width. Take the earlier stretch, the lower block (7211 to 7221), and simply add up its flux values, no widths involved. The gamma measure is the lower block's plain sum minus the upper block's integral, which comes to -166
